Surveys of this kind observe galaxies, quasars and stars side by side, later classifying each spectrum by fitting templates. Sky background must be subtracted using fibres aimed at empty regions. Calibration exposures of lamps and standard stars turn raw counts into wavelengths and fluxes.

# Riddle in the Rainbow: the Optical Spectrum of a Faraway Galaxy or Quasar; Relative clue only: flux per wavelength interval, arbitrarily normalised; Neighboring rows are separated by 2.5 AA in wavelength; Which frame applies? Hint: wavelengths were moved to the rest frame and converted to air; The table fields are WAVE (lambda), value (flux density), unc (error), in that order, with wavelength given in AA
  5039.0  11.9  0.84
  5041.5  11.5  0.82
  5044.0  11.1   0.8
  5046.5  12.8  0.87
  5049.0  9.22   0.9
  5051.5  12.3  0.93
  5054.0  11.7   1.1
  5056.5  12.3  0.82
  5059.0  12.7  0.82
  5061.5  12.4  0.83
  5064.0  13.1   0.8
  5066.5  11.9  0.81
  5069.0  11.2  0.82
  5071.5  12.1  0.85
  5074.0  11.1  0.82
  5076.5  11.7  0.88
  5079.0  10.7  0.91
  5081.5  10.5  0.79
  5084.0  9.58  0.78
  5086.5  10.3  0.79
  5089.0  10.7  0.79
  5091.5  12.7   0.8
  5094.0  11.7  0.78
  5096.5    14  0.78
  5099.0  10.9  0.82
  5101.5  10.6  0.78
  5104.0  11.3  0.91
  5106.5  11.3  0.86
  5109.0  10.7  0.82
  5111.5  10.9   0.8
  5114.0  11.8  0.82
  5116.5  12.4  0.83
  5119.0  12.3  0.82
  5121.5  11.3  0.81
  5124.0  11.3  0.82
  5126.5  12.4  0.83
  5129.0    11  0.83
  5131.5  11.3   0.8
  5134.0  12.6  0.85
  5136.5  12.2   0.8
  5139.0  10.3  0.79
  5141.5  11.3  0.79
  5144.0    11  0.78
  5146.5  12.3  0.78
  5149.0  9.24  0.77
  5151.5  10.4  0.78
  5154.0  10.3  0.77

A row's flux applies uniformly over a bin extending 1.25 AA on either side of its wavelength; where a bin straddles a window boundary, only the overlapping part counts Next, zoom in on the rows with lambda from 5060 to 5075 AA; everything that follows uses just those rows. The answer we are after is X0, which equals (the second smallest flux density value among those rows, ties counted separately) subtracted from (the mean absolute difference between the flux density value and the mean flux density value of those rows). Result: -10.6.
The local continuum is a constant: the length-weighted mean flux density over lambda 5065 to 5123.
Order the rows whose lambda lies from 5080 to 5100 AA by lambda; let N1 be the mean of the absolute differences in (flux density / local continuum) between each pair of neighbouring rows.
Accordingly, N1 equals 0.131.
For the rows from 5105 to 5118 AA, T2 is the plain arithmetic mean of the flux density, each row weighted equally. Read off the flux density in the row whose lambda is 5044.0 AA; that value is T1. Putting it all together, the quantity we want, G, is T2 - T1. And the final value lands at 0.3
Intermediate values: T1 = 11.1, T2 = 11.4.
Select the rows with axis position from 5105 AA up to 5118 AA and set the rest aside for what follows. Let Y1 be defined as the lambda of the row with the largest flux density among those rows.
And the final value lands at 5116.5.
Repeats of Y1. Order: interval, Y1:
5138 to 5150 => 5146.5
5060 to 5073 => 5064.0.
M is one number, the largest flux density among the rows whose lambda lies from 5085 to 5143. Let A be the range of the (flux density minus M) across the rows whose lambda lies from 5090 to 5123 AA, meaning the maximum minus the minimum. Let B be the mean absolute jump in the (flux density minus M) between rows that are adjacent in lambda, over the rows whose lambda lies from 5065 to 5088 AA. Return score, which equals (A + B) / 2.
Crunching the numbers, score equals 2.1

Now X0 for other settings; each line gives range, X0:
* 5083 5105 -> -9.3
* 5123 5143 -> -10.4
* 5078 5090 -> -10.0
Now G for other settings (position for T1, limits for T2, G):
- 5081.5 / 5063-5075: 1.4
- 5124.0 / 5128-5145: 0.1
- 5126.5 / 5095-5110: -0.9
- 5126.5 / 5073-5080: -1.2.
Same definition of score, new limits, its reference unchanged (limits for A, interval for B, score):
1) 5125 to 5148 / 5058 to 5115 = 1.6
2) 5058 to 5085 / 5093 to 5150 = 2.3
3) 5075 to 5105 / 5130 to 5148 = 2.7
